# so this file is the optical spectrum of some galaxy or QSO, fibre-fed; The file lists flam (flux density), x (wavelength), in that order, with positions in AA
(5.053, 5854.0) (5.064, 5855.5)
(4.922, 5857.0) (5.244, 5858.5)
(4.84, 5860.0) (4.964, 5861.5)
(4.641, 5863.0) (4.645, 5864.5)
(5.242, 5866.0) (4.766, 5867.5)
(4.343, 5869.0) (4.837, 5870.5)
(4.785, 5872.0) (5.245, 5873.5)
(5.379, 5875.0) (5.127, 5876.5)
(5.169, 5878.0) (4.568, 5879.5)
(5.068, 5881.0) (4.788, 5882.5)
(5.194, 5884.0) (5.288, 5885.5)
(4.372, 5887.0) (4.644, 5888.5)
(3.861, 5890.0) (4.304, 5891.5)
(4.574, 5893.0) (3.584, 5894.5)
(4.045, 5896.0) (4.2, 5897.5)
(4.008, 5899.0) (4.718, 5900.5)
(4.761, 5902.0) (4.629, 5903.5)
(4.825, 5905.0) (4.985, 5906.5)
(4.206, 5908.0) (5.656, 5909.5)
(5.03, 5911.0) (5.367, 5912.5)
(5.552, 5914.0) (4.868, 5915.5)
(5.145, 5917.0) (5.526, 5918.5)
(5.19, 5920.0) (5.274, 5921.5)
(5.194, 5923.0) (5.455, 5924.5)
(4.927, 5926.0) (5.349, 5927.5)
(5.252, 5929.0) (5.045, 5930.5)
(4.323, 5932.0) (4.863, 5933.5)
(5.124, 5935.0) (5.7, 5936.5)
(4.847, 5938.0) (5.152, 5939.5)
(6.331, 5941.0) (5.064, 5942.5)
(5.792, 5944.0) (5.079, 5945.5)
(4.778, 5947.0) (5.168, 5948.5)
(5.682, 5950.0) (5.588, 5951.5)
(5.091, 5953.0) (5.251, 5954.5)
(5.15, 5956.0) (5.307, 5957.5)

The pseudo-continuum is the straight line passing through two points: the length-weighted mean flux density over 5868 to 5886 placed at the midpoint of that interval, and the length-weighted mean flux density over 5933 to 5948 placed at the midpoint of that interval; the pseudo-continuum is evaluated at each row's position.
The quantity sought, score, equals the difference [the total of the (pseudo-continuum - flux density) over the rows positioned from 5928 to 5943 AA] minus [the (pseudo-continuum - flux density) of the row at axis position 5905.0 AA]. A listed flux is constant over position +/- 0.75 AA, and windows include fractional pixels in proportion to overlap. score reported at 0.6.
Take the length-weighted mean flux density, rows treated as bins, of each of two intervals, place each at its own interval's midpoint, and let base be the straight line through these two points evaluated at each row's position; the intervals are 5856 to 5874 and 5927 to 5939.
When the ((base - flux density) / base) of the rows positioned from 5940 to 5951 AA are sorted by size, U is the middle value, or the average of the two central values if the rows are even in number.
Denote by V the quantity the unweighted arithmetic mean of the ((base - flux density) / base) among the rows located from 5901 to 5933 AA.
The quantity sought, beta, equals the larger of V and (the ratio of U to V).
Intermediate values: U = -0.013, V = -0.012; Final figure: 1.1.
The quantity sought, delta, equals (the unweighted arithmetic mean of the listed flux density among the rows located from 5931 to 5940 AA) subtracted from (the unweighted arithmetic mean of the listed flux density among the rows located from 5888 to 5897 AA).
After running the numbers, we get -0.8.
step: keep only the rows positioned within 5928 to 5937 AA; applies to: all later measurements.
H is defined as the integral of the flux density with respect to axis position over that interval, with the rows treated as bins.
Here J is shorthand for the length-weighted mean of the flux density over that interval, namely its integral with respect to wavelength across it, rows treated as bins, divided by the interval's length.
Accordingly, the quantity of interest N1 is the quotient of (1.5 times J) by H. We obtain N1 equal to 0.17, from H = 45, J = 5.04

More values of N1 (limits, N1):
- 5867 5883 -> 0.09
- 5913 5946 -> 0.05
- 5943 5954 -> 0.14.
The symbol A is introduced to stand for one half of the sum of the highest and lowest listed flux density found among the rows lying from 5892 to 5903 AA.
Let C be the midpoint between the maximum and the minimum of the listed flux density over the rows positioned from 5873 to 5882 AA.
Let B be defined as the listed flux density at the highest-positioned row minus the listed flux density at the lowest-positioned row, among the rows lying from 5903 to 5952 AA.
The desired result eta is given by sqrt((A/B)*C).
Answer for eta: 4.7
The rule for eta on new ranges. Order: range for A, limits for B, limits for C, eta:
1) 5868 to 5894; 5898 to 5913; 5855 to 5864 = 4.1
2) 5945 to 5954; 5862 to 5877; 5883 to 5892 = 7.0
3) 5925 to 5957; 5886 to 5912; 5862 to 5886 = 6.3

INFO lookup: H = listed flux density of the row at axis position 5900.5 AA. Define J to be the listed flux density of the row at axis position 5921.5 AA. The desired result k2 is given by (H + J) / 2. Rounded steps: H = 4.718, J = 5.274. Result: 5.0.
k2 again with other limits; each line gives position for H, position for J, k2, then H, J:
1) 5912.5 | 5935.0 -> 5.2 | 5.367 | 5.124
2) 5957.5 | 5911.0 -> 5.2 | 5.307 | 5.03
